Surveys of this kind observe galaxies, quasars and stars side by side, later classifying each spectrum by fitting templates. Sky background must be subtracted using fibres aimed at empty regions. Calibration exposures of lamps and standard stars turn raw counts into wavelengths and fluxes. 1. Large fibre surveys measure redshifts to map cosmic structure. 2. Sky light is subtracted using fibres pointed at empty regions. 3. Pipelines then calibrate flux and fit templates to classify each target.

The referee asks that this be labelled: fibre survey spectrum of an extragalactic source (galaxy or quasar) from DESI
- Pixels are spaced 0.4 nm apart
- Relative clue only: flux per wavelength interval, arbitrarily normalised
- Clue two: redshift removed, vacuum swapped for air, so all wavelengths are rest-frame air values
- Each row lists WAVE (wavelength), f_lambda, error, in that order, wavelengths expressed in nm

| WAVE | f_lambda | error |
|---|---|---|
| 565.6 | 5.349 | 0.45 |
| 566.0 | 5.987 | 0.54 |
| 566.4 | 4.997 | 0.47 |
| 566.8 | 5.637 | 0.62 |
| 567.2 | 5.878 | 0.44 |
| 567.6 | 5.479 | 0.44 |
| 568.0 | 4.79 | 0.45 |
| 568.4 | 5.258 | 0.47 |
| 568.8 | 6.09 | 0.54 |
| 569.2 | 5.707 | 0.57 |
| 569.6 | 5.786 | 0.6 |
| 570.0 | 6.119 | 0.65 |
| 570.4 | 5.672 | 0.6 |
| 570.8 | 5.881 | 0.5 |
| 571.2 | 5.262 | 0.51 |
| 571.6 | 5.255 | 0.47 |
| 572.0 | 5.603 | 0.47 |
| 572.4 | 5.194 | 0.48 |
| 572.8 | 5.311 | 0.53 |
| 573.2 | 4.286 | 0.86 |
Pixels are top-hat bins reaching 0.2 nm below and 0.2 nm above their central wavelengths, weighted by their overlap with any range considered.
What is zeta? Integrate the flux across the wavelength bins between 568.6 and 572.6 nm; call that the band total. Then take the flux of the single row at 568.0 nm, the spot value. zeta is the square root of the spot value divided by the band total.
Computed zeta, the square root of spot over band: 0.46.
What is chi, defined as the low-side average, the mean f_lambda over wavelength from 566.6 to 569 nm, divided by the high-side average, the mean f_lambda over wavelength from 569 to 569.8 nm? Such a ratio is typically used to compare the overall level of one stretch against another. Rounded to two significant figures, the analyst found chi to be 0.96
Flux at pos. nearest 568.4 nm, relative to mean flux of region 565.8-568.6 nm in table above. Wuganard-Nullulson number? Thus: 0.97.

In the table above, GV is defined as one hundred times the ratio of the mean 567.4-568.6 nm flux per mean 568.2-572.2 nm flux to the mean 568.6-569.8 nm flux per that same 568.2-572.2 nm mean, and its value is 88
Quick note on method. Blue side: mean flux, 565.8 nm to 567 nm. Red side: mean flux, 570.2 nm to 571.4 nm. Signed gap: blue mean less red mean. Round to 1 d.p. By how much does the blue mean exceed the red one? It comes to -0.1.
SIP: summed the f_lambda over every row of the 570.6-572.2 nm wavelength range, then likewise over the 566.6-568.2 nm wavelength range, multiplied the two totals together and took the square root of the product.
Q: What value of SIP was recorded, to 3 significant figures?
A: 21.9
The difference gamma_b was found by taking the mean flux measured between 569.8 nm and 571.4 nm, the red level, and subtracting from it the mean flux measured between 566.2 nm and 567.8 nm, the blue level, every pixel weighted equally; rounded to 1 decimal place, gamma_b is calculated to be 0.2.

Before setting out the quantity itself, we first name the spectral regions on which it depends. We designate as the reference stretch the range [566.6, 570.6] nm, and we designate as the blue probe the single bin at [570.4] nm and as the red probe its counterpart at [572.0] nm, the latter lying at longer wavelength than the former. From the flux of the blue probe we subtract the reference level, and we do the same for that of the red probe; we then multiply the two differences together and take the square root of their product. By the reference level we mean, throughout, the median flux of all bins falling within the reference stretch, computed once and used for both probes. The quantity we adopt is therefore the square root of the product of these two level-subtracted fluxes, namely 0.0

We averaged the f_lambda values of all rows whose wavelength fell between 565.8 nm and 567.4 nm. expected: 5.6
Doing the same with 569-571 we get 5.8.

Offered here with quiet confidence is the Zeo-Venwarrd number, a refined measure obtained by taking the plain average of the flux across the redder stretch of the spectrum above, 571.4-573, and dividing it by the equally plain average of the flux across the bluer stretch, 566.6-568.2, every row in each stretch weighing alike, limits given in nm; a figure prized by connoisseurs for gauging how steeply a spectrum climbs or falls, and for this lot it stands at 0.98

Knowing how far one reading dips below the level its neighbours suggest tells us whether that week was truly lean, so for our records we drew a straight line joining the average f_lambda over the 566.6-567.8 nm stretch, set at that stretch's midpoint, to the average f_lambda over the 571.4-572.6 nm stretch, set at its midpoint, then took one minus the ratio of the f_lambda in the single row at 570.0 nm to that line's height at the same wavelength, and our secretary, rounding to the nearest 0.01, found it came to -0.12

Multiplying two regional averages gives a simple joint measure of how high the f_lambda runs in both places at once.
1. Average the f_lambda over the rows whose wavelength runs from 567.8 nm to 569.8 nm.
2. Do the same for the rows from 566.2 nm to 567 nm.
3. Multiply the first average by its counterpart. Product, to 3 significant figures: 29.4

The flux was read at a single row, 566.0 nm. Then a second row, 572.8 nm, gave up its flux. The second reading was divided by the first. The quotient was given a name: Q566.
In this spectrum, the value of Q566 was 0.89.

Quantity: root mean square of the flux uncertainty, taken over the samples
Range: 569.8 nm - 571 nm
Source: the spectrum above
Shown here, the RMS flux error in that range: 0.59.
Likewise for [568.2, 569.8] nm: 0.55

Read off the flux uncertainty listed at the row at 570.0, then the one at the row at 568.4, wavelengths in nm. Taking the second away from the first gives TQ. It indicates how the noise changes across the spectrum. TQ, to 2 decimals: 0.18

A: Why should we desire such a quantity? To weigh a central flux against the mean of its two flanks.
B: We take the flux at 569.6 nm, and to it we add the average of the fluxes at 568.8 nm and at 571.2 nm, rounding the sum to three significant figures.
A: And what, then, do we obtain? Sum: 11.5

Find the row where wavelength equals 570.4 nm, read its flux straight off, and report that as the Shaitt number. 5.672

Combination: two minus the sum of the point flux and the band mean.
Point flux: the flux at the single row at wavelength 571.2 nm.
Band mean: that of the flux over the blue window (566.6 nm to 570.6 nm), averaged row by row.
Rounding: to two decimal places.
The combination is -8.90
